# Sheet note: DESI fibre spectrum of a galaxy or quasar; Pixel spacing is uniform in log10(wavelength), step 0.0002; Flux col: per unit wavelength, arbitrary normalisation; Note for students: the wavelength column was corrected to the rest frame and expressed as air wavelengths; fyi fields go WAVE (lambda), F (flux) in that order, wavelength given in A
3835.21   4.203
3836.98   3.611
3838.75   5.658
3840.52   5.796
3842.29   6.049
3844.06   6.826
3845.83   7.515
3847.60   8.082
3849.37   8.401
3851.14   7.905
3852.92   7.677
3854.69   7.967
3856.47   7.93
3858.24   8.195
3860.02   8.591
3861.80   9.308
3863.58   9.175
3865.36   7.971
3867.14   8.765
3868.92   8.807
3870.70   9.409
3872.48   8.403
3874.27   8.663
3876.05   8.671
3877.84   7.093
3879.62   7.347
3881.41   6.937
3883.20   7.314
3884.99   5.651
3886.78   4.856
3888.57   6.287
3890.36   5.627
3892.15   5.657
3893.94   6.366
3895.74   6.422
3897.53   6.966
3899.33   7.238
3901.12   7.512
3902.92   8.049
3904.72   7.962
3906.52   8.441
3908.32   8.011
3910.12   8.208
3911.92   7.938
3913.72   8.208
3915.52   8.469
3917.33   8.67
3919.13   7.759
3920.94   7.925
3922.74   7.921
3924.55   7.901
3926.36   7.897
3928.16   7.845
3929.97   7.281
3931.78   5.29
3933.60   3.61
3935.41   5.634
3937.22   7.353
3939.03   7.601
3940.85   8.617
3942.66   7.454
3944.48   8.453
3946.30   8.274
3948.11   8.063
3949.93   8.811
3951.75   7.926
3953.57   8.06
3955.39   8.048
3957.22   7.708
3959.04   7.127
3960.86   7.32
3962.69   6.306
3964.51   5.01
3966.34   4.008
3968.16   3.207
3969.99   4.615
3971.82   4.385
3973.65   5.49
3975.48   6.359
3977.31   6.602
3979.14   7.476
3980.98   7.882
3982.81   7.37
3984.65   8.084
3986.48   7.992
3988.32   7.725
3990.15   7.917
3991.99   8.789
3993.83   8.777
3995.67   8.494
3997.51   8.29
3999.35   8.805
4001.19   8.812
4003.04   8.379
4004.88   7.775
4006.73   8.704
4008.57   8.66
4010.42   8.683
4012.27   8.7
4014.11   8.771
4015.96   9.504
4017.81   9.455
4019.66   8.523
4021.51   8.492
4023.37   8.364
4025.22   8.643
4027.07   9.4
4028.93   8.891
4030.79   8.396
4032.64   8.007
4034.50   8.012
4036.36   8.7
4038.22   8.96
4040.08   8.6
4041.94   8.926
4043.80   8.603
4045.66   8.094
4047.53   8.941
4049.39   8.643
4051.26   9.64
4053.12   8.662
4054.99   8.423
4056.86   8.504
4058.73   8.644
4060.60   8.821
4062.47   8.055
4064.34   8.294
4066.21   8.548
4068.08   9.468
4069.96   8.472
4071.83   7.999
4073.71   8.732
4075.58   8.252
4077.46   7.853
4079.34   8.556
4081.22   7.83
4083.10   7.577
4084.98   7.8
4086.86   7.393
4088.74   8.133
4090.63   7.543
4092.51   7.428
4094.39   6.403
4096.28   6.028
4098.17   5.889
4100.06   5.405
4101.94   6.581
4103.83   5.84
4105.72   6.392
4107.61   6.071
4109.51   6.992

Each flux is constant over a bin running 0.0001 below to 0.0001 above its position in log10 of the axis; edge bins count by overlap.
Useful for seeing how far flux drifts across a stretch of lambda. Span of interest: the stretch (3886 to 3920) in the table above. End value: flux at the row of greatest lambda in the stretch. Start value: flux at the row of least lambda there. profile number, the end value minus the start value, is 2.9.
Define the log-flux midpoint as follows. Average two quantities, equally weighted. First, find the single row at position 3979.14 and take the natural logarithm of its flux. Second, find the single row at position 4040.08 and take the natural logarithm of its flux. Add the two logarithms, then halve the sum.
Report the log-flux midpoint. 2.08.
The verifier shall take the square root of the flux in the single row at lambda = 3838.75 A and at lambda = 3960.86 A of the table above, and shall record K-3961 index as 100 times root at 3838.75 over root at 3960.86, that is 88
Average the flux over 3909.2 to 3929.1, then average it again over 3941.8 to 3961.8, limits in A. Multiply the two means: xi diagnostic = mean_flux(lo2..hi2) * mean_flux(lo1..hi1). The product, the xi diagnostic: 64.0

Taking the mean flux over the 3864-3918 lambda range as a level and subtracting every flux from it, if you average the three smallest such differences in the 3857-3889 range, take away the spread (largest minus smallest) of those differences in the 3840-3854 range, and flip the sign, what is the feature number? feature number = 4.4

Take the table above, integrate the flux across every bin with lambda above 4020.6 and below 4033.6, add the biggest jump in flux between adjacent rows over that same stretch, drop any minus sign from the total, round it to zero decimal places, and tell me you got 112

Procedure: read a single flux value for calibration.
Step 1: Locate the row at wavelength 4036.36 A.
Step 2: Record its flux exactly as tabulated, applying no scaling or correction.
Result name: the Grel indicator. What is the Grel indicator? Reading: 8.7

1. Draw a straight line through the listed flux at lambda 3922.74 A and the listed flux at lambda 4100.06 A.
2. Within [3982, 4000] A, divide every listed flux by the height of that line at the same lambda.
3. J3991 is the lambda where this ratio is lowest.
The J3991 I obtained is 3982.81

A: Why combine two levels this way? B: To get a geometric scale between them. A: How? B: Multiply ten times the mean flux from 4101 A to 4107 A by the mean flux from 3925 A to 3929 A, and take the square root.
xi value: 22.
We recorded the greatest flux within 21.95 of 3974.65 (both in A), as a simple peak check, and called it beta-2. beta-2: 8.789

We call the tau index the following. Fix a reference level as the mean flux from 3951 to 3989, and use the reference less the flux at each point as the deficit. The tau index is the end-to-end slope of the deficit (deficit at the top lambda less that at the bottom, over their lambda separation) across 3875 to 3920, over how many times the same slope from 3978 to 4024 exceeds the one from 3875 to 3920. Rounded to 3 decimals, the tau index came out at -0.022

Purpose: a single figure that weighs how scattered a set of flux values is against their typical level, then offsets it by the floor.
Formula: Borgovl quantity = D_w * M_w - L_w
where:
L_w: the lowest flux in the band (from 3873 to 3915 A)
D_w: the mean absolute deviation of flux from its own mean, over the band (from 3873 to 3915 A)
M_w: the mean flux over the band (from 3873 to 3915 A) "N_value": 1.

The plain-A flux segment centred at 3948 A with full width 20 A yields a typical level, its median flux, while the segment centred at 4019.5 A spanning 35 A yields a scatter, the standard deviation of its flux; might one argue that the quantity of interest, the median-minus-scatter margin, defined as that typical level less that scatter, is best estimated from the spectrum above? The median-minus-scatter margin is 7.6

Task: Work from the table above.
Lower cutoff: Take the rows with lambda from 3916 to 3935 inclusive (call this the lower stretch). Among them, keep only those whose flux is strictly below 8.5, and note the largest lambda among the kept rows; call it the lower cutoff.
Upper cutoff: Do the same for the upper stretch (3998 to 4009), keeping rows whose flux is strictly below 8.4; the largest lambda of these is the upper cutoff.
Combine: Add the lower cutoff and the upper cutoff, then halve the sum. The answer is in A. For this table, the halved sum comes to 3969.2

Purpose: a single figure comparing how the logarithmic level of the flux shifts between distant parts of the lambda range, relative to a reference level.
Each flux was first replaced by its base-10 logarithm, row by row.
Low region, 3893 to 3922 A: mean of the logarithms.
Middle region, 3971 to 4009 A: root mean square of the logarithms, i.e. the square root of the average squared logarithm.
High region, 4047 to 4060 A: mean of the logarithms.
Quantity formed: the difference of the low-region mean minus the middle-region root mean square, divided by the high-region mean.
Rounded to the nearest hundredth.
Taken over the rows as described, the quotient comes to 0.00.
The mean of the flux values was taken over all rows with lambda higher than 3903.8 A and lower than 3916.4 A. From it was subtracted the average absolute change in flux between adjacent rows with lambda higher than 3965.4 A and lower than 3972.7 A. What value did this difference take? 7.4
